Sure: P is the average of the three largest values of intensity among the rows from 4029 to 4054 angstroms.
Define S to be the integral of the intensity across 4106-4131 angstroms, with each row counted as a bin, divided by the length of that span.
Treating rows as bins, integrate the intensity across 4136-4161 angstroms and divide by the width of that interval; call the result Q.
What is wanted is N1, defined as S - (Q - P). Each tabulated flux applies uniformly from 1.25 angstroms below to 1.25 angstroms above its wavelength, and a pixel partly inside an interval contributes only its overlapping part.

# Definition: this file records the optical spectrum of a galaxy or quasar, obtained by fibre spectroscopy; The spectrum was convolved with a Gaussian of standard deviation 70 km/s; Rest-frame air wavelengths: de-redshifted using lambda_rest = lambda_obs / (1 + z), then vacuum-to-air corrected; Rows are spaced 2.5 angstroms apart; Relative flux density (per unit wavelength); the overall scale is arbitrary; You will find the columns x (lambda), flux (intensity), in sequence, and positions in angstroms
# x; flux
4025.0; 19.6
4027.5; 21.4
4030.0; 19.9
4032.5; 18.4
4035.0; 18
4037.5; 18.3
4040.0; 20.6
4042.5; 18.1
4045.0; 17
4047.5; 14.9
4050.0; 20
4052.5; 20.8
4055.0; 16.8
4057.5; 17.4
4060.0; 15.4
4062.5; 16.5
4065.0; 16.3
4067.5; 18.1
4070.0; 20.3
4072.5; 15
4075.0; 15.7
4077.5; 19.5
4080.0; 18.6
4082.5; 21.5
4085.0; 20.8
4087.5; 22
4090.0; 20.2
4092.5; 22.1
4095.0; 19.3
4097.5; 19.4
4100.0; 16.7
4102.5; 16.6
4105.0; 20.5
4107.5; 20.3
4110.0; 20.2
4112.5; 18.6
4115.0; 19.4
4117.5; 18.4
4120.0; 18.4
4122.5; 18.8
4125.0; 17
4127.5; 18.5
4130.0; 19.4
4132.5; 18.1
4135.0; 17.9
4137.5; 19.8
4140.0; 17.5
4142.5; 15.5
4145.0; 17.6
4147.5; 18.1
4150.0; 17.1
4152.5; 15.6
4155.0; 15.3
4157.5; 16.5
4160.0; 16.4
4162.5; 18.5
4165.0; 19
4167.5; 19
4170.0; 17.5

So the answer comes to 22.42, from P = 20.47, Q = 17.0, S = 18.9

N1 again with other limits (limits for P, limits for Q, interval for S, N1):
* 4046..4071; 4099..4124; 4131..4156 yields 18.86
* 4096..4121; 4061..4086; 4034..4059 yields 20.32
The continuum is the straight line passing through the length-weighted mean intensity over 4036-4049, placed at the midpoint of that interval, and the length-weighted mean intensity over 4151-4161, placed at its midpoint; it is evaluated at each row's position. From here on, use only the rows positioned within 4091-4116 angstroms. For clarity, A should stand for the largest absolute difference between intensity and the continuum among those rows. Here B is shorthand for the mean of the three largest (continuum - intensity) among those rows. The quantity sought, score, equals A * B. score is -3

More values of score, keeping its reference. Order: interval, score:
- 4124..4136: -4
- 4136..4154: 0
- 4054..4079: 6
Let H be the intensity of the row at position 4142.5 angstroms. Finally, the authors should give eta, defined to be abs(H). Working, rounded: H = 15.5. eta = 15.5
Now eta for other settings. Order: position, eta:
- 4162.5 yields 18.5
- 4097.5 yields 19.4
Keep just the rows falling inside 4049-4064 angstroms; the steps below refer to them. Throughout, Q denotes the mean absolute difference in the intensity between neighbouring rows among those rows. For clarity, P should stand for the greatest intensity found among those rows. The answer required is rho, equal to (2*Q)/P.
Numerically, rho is 0.163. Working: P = 20.8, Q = 1.70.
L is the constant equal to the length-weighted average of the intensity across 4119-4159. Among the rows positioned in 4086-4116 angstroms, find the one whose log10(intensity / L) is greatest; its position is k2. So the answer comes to 4092.5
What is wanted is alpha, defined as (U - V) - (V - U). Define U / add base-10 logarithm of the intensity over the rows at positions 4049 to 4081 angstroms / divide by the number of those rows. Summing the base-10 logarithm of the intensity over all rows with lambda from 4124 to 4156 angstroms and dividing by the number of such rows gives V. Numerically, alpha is 0.01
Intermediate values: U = 1.246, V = 1.24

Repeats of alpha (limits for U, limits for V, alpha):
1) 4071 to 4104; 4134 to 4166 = 0.08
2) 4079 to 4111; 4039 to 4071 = 0.09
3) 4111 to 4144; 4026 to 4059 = -0.01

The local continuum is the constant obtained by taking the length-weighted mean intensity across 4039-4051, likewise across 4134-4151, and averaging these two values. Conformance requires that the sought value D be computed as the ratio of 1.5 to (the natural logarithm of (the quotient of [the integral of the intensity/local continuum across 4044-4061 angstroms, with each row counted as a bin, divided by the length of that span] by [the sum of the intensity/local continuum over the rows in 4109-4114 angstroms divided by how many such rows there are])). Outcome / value -15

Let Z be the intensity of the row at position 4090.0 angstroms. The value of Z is 20.2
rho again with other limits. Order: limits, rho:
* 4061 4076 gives 0.201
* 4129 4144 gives 0.156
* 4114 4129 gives 0.097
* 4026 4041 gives 0.112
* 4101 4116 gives 0.129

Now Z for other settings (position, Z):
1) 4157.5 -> 16.5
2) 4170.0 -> 17.5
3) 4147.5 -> 18.1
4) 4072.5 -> 15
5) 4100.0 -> 16.7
